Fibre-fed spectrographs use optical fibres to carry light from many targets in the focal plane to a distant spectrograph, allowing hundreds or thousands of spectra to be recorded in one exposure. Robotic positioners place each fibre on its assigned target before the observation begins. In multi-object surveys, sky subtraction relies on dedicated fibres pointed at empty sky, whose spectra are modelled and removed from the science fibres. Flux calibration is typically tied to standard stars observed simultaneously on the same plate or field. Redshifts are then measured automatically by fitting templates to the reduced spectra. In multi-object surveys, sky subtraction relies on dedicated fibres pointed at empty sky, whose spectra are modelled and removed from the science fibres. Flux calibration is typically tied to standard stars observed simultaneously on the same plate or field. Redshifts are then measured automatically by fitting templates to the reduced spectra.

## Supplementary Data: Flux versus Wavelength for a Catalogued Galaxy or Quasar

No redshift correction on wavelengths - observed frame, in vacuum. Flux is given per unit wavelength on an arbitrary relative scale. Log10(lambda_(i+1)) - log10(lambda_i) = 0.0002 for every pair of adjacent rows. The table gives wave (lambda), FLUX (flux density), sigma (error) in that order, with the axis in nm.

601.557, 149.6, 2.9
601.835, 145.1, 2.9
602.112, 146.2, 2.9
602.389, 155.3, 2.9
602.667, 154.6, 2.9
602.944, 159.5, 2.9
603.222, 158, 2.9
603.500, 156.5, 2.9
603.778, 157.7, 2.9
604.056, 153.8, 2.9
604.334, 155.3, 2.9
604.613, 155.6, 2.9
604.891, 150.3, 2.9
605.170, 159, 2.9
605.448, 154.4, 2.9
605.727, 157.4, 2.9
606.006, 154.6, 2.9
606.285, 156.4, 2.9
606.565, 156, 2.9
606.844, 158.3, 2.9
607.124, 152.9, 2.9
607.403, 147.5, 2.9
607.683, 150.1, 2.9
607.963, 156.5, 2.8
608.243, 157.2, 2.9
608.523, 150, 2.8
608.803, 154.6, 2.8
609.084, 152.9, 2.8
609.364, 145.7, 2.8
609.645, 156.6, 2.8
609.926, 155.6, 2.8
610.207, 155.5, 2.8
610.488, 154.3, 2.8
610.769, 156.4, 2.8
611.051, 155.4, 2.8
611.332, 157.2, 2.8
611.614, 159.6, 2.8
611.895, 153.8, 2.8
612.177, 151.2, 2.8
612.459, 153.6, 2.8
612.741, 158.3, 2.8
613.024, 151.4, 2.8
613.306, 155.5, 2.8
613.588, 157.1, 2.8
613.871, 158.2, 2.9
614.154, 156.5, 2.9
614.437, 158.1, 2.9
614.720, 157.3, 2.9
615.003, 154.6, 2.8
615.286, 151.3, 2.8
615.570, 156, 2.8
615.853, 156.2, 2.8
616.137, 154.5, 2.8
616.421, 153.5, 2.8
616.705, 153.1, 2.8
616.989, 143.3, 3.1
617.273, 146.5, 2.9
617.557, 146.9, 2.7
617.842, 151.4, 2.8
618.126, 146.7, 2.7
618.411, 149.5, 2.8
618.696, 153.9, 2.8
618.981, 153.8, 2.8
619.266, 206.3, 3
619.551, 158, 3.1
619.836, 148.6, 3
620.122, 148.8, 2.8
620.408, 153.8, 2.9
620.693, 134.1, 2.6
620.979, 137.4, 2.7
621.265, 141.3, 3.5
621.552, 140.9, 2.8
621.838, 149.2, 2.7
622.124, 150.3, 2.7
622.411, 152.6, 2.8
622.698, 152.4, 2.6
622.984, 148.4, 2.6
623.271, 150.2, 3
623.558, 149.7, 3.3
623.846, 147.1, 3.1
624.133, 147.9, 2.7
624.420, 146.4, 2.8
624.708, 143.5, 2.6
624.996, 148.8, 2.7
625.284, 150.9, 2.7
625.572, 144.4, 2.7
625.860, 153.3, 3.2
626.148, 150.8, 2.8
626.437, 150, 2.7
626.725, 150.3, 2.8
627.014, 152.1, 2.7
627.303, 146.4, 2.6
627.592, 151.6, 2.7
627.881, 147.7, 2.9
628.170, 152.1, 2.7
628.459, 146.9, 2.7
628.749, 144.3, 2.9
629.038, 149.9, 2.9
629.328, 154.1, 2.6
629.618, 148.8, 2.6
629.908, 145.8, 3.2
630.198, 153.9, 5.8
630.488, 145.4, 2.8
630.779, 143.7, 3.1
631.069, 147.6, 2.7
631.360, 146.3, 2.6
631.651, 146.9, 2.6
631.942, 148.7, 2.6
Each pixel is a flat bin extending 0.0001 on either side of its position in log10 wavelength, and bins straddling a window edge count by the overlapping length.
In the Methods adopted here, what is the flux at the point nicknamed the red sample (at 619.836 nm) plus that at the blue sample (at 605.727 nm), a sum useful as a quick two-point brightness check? 306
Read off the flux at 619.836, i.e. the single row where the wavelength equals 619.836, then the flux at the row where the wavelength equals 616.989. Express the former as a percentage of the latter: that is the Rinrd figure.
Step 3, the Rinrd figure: 103.7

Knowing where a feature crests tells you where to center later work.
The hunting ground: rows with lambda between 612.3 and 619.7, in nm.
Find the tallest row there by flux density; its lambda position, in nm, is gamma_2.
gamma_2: 619.266 nm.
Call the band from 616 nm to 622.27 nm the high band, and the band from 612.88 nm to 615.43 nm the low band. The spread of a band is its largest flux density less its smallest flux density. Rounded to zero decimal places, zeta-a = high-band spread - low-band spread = 65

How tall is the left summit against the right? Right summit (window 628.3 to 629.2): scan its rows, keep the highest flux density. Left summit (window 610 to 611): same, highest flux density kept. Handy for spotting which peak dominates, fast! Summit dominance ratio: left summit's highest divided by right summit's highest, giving 1.04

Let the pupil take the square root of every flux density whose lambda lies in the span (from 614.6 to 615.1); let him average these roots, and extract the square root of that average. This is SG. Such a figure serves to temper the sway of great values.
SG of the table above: 3.53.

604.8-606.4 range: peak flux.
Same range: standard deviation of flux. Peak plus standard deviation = 162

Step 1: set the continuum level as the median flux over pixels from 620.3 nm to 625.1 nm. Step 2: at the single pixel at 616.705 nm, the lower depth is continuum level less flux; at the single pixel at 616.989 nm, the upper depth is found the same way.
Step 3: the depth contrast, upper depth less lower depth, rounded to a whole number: 10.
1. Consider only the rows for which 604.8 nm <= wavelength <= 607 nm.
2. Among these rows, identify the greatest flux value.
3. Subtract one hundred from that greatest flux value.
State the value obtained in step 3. 59.0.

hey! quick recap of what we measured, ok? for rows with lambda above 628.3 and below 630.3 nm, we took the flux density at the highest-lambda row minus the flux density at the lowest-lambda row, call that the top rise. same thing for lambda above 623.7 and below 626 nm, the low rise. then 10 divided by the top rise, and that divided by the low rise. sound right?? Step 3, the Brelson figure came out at 0.23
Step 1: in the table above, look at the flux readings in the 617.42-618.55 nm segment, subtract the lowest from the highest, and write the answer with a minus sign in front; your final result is -4.7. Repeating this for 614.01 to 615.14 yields -3.5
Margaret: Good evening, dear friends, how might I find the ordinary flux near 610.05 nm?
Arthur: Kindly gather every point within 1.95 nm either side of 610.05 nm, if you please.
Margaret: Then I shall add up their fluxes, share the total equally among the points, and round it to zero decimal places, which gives 155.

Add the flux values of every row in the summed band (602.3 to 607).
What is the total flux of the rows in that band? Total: 2653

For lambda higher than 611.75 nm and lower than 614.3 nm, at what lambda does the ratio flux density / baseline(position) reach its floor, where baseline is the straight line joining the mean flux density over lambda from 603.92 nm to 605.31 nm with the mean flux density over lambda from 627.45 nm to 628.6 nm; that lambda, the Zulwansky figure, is 612.177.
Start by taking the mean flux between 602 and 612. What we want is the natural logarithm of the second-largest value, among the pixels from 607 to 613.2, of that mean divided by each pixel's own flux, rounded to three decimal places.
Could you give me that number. 0.048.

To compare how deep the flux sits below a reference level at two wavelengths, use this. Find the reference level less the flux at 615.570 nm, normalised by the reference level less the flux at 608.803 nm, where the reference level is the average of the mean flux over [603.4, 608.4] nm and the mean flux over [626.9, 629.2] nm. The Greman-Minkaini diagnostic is 1.5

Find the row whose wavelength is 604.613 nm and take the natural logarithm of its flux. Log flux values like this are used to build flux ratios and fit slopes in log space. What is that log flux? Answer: 5.05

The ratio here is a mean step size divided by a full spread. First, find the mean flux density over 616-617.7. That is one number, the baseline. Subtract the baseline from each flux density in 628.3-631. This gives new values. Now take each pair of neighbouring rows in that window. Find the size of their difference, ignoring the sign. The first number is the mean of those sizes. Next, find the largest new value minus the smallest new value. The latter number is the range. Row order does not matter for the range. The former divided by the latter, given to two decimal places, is 0.47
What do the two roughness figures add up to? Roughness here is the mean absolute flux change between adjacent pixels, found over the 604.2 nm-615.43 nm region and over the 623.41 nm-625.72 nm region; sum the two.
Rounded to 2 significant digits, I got 6.4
